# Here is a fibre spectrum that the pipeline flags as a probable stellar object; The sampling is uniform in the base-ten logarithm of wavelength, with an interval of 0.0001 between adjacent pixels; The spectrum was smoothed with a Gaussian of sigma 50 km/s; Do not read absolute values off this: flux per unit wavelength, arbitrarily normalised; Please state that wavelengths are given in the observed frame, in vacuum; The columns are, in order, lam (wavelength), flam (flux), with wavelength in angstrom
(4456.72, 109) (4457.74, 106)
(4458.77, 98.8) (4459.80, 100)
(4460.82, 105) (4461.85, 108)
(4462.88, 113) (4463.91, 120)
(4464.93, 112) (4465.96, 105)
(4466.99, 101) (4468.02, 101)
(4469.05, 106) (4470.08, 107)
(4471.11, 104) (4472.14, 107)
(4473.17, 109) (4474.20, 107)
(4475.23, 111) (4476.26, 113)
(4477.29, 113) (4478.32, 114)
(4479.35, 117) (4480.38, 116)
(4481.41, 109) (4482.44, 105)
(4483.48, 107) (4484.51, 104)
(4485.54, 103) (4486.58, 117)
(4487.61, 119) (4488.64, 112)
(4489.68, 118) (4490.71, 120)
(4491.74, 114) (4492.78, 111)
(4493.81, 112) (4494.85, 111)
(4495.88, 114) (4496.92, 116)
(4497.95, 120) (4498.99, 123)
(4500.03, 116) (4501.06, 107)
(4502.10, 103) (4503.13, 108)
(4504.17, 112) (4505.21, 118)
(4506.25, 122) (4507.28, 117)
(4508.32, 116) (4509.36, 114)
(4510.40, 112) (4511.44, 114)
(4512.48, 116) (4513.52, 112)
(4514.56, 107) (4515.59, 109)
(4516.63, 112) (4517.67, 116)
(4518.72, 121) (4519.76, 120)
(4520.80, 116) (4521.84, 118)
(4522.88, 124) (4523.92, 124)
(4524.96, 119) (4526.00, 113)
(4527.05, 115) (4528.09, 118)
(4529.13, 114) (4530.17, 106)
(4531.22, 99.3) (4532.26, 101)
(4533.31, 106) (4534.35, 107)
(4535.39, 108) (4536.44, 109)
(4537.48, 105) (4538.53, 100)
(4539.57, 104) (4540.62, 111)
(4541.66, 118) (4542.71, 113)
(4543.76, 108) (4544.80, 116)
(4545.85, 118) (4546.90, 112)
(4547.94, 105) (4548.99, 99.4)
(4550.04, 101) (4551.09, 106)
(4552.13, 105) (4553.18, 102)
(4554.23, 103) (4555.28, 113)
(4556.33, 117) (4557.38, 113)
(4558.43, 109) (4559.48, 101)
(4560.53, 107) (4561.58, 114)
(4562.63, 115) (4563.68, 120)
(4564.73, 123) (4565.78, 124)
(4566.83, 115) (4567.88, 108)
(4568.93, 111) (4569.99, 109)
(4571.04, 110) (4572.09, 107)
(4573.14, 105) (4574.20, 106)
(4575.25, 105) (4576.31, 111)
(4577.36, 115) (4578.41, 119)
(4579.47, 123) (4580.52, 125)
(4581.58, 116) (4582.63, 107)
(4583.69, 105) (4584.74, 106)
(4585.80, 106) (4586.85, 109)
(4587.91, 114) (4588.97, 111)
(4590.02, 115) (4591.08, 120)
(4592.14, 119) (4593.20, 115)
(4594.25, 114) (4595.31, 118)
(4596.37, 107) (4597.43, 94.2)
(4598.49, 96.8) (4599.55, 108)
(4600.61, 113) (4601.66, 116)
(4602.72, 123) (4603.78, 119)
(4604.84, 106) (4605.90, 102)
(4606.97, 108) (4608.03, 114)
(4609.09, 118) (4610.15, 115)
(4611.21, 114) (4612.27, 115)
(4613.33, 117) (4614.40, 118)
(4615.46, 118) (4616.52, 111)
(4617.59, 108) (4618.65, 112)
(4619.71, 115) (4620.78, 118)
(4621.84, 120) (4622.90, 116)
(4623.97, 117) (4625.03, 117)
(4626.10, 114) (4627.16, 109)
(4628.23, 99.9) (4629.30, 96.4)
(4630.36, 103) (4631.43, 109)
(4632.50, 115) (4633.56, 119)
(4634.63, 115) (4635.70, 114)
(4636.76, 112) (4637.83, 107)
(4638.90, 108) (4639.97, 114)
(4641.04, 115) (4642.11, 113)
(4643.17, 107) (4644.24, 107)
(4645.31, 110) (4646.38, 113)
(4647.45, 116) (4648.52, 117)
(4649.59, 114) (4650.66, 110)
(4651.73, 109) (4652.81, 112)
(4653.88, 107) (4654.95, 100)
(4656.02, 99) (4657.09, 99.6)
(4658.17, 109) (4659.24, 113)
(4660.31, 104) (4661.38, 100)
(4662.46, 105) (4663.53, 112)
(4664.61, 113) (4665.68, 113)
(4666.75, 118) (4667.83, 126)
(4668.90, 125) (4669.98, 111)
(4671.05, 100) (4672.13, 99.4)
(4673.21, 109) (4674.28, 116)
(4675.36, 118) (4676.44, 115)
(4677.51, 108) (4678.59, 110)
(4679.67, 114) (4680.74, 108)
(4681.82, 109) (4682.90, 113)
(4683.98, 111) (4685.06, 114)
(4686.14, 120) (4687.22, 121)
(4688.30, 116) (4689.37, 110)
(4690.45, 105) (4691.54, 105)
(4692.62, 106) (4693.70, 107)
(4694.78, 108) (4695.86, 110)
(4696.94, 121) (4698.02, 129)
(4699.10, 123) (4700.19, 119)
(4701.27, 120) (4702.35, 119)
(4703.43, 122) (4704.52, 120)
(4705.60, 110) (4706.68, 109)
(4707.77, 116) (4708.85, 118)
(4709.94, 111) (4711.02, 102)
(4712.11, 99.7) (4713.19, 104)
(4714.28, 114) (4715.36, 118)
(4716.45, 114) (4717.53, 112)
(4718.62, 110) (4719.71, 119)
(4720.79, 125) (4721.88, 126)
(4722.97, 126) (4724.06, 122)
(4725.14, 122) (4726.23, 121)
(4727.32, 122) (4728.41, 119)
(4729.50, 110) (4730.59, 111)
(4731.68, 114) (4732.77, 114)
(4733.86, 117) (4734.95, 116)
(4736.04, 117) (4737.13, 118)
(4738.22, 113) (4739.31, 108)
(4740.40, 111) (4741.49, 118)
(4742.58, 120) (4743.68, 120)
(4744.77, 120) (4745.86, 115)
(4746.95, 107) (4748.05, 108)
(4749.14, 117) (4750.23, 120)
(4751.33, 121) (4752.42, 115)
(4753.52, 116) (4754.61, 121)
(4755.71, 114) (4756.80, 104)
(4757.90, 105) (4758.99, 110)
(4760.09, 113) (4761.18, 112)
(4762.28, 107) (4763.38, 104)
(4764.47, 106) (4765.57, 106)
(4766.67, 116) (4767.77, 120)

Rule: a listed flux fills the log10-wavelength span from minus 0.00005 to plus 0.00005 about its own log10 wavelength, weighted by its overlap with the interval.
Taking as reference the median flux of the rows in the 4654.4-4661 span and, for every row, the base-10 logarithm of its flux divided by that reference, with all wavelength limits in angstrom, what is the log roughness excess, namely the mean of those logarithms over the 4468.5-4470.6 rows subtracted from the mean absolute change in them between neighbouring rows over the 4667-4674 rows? 0.010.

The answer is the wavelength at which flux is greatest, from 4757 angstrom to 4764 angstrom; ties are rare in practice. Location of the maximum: 4760.09 angstrom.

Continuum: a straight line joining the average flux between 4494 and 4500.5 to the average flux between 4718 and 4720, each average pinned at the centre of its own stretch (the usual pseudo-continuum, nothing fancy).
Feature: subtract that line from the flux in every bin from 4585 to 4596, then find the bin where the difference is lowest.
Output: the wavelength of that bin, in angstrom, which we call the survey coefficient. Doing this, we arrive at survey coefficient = 4585.80 angstrom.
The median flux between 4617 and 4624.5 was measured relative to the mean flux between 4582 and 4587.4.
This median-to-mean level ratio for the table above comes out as 1.09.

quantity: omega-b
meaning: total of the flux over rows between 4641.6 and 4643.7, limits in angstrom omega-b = 220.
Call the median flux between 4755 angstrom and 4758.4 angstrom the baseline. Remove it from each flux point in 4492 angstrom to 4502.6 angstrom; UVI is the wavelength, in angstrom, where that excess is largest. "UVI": 4498.99 angstrom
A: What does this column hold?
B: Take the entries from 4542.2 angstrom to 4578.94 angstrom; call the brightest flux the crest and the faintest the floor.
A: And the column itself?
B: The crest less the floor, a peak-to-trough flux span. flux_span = 25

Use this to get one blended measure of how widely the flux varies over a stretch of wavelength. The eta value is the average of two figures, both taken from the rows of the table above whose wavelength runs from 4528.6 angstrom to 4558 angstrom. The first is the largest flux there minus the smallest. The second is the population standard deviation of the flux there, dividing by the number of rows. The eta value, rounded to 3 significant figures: 12.2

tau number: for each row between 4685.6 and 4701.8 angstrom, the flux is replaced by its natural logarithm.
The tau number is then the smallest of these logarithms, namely 4.65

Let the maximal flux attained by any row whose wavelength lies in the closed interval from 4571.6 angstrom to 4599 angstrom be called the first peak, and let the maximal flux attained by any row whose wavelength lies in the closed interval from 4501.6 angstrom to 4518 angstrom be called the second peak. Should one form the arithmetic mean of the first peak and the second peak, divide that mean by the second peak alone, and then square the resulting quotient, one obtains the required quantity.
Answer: 1.02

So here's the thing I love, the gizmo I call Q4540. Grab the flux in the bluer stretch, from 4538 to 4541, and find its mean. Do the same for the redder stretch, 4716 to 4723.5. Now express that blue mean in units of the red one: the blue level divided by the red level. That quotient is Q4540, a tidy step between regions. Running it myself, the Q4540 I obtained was 0.88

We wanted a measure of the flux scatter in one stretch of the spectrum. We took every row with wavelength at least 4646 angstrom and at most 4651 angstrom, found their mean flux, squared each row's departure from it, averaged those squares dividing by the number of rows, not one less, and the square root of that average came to 2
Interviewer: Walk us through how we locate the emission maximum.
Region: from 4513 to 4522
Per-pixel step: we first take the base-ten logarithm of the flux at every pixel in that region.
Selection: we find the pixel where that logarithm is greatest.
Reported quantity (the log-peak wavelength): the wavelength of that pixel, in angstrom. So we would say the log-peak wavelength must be 4518.72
